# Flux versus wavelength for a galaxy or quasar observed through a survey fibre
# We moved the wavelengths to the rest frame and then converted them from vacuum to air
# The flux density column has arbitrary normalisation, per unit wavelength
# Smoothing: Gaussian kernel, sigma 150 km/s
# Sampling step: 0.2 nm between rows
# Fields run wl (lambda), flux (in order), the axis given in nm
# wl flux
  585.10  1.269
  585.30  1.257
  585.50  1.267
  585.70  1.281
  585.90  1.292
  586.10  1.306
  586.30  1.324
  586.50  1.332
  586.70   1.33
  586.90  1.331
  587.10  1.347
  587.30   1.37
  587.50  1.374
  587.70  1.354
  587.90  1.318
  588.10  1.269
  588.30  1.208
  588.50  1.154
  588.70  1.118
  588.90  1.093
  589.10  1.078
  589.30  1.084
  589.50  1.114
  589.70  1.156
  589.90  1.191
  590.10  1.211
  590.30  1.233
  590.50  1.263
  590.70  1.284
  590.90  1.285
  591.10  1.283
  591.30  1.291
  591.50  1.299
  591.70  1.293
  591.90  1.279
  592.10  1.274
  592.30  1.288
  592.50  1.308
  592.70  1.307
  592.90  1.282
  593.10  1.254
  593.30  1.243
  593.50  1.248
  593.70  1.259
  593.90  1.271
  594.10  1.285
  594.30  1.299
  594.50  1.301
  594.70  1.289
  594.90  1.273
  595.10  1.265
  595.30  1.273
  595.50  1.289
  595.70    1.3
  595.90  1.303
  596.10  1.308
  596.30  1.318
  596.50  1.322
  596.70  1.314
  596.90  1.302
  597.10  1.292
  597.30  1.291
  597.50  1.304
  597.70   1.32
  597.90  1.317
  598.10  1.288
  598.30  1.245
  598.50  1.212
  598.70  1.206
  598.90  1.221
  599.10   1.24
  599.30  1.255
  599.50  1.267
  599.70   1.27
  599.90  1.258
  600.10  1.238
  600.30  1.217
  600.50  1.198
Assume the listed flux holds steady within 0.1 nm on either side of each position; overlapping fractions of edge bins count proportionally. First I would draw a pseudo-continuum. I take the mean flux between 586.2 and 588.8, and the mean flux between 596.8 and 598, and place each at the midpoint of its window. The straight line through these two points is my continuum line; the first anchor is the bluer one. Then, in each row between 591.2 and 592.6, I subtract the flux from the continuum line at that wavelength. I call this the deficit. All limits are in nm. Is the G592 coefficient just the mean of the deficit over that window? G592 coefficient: 0.009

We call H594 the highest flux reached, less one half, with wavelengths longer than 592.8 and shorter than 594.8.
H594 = 0.801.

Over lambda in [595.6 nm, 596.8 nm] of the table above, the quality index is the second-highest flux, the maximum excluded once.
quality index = 1.318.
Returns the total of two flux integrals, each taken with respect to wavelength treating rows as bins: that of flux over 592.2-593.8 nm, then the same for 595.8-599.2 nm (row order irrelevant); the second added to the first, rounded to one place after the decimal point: 6.4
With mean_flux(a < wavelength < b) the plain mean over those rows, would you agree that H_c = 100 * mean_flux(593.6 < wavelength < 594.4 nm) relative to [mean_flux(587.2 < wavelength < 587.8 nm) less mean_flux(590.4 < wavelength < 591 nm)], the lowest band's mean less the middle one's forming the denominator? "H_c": 1442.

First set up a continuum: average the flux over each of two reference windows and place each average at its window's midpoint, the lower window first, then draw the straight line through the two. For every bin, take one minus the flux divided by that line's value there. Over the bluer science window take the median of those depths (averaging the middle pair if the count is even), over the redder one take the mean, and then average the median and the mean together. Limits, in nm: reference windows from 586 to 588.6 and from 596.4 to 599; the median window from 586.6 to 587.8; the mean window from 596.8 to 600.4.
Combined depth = -0.011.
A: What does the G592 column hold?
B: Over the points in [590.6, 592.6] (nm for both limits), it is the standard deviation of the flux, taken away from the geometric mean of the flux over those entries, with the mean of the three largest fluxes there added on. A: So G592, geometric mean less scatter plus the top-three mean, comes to 2.58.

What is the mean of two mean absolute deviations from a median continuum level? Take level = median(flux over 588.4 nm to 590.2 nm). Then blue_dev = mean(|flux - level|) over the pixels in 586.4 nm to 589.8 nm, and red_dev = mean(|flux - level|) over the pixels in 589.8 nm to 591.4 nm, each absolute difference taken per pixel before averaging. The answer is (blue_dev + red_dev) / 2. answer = 0.13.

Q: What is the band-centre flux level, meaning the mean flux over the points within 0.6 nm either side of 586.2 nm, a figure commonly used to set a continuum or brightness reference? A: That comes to 1.31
